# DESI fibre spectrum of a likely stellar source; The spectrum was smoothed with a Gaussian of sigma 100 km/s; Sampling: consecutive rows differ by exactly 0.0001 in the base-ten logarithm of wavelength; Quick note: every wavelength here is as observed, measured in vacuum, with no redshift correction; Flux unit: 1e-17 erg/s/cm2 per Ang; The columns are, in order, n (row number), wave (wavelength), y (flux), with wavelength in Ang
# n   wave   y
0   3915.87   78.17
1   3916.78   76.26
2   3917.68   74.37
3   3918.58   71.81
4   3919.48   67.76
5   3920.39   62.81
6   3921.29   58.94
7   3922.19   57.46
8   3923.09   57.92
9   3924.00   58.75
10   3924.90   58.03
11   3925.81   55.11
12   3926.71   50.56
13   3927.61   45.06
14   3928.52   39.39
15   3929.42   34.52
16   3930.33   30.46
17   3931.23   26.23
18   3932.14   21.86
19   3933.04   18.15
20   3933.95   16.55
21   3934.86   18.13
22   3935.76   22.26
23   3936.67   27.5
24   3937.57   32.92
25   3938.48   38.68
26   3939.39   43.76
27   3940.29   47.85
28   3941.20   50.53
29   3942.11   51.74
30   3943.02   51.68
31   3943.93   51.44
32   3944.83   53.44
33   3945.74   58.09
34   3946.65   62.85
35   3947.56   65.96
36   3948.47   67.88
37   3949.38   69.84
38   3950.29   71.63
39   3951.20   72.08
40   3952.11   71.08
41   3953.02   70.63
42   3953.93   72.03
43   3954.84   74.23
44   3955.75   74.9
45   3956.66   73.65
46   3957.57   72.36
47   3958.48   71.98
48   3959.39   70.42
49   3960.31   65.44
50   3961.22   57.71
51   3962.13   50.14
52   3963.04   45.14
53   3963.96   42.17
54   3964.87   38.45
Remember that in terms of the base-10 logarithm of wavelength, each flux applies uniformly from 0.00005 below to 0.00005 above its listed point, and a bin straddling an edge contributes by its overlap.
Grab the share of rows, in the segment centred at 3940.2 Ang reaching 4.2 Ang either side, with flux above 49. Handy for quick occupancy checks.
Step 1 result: 0.44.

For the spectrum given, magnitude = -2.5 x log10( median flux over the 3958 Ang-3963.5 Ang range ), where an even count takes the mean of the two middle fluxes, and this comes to -4.47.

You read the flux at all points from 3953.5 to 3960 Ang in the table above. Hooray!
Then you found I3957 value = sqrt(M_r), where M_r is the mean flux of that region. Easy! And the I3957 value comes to 8.5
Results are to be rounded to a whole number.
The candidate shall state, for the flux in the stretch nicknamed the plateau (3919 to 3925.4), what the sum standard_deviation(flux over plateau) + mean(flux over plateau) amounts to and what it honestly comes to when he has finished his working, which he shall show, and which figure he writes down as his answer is 64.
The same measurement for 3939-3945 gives 53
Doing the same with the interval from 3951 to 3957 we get 74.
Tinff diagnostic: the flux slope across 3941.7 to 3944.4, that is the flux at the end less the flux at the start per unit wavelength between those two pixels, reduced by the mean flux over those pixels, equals -52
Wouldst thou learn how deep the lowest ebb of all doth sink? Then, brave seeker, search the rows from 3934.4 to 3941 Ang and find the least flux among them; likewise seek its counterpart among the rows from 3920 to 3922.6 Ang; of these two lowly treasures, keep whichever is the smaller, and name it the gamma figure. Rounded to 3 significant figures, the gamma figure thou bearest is 18.1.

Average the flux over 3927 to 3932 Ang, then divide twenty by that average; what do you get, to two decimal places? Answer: 0.57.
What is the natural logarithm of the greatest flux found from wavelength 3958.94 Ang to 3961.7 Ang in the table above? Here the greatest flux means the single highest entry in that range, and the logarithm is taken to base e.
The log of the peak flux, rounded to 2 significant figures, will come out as 4.3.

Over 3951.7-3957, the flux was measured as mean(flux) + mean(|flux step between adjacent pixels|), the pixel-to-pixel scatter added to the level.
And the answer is 74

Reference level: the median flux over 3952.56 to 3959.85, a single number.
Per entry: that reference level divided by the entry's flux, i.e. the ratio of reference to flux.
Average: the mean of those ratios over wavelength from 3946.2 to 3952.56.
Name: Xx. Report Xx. 1.1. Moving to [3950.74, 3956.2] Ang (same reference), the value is 1.0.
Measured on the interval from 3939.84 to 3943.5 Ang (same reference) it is 1.4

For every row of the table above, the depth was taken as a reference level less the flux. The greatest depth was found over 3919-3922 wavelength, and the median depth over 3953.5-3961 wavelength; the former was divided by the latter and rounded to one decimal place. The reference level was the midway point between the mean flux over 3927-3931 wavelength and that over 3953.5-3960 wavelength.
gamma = 0.2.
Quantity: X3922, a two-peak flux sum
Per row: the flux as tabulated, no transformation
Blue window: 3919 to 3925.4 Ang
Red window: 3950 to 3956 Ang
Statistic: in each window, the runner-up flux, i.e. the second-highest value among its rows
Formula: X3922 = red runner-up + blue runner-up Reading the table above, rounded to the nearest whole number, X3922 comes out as 137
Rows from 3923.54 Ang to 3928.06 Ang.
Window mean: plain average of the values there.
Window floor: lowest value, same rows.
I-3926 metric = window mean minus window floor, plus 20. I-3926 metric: 28.4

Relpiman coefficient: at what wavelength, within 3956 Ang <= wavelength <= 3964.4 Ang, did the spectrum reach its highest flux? 3956.66 Ang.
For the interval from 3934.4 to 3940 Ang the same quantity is 3939.39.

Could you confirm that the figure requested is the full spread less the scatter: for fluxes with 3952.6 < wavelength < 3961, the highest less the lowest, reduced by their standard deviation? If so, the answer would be 7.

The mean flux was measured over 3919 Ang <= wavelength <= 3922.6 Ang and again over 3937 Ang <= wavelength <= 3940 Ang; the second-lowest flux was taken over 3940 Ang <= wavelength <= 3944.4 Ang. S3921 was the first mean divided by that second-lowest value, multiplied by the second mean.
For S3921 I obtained 47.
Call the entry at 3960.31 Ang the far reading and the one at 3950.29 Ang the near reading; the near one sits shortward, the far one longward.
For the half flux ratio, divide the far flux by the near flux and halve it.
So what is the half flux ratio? 0.46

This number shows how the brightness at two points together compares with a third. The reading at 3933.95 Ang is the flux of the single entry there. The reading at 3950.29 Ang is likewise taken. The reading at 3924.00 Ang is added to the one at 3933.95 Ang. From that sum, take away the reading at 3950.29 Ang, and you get 4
